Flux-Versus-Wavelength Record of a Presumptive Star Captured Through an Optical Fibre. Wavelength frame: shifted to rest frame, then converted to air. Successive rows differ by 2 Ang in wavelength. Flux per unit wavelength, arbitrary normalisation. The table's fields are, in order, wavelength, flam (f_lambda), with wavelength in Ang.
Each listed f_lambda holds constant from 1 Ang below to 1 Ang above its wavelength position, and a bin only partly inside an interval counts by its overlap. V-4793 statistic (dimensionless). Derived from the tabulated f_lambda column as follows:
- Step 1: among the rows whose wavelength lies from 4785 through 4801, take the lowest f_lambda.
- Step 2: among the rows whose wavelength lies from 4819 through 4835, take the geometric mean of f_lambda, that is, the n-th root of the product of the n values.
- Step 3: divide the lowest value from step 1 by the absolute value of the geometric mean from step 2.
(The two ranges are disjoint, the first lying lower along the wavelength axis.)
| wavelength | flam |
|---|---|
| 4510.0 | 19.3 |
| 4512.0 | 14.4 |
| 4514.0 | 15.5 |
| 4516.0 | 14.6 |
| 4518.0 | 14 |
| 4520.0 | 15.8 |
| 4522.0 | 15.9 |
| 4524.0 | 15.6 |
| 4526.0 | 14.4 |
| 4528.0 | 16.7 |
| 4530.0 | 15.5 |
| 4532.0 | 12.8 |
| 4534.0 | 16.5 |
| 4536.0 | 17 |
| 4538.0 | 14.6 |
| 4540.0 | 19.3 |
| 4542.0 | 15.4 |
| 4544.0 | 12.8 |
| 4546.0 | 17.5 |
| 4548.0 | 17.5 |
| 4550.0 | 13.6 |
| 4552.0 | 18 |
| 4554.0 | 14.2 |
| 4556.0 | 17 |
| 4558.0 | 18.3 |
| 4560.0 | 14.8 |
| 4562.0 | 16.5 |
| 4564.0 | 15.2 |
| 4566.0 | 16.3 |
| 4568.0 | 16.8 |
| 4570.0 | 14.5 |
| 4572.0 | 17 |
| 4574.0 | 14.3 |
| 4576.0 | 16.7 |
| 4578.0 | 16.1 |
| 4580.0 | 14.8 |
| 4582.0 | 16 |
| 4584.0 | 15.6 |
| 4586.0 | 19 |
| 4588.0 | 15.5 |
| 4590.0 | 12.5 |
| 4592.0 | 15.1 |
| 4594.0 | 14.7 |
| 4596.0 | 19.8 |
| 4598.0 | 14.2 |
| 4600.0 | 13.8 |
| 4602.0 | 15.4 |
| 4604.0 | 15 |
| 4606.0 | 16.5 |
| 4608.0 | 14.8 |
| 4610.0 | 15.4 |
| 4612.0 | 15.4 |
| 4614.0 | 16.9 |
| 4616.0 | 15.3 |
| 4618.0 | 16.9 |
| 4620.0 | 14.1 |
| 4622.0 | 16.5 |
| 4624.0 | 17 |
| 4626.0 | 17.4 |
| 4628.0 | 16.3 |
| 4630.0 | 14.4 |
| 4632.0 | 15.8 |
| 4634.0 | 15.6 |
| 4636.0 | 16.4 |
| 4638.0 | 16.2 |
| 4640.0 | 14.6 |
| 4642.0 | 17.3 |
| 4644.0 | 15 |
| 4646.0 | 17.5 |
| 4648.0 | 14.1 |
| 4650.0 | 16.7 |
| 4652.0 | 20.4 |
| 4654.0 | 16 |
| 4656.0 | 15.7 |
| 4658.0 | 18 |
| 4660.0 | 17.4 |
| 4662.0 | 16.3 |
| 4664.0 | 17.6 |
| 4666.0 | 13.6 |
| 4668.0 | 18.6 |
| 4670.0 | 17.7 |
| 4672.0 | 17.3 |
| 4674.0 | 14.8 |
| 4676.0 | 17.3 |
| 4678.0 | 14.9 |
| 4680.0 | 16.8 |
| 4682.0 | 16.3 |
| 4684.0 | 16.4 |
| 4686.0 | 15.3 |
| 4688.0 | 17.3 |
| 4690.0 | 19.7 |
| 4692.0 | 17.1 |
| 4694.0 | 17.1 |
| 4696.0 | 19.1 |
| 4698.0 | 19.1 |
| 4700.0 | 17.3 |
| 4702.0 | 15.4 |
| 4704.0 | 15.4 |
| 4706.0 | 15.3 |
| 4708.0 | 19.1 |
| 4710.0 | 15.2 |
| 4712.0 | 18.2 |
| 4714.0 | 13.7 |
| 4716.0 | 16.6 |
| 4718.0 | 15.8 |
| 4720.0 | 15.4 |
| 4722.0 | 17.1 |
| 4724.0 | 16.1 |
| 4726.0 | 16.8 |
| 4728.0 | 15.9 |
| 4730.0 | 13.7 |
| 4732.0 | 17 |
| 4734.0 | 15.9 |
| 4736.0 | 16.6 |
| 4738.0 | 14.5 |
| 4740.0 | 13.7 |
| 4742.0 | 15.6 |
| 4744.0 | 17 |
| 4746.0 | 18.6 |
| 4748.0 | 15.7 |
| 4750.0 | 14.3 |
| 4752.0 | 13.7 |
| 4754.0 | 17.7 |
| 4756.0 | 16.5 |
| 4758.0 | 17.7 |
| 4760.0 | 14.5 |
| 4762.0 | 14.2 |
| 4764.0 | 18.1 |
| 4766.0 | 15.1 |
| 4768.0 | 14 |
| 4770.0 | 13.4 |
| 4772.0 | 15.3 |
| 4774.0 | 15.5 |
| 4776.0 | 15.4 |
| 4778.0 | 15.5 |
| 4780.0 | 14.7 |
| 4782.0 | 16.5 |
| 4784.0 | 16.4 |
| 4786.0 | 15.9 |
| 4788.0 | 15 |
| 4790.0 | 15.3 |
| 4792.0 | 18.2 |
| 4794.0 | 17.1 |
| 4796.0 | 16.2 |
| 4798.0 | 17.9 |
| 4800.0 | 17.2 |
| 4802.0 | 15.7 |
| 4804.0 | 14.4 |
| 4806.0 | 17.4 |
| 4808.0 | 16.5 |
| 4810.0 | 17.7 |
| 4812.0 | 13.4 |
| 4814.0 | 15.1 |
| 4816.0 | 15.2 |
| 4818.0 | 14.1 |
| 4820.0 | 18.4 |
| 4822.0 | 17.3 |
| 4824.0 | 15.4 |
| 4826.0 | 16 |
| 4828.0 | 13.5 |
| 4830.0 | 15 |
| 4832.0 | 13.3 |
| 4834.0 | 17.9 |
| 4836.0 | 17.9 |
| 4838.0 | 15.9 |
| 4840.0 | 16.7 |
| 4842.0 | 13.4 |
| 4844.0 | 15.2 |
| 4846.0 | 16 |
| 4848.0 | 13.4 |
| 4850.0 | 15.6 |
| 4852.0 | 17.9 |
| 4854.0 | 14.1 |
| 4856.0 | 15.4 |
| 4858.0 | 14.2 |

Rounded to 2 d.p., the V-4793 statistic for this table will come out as 0.95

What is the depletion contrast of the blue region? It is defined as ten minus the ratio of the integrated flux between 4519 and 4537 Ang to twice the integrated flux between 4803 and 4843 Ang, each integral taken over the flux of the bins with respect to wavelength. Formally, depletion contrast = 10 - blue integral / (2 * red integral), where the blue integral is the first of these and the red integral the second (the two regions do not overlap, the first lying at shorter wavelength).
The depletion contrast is 9.78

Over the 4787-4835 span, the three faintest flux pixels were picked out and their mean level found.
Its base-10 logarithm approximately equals 1.13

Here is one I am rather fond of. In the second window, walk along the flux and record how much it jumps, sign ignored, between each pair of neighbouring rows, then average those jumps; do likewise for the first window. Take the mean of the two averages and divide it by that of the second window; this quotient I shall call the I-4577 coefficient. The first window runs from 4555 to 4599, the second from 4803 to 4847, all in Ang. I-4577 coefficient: 1.09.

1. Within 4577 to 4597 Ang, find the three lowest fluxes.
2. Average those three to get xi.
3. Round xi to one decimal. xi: 14.0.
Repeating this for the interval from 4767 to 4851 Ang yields 13.4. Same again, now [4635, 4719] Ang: 13.8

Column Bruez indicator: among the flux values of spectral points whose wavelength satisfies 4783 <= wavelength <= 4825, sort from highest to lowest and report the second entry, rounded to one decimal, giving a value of 18.2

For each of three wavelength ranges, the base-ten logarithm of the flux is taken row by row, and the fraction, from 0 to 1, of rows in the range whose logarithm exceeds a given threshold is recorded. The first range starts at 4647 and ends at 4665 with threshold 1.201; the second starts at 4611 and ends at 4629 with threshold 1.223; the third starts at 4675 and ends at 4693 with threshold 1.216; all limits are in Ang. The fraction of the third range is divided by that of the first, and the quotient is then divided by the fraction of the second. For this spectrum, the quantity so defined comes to 1.6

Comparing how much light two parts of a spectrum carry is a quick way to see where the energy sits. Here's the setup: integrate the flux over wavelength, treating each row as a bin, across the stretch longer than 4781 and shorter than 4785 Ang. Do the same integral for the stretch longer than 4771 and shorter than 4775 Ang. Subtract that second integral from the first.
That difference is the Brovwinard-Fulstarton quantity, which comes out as 4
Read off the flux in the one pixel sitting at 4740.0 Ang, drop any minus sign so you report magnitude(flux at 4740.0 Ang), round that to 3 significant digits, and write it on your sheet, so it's 13.7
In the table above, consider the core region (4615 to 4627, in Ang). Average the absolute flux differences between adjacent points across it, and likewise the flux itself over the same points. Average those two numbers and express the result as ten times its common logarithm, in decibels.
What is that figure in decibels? 9.48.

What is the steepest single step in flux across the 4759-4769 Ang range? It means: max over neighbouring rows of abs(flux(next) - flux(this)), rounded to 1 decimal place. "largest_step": 3.9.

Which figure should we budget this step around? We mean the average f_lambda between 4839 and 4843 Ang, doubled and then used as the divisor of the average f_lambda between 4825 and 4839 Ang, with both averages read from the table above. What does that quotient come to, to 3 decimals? 0.520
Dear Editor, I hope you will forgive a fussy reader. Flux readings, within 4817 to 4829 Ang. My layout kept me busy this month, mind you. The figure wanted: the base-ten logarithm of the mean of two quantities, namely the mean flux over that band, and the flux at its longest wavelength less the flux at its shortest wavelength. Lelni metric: 0.880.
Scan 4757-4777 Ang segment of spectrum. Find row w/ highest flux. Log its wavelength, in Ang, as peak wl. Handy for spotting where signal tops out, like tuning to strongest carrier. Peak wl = 4764.0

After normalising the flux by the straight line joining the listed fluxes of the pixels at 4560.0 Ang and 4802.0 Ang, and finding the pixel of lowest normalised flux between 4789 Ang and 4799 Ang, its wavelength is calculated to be 4790.0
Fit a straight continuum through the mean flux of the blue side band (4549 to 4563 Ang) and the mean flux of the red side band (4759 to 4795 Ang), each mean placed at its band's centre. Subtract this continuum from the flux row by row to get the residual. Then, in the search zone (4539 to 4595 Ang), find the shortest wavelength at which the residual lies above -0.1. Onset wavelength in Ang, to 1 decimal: 4540.0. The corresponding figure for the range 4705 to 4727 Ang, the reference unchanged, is 4708.0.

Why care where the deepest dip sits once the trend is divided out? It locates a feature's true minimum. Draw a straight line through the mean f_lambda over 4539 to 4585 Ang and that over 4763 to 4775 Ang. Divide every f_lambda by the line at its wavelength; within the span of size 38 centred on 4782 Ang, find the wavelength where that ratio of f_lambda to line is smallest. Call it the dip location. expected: 4770.0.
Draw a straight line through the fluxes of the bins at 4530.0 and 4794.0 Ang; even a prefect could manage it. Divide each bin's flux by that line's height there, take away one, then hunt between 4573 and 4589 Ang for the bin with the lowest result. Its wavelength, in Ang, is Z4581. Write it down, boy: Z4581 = 4574.0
